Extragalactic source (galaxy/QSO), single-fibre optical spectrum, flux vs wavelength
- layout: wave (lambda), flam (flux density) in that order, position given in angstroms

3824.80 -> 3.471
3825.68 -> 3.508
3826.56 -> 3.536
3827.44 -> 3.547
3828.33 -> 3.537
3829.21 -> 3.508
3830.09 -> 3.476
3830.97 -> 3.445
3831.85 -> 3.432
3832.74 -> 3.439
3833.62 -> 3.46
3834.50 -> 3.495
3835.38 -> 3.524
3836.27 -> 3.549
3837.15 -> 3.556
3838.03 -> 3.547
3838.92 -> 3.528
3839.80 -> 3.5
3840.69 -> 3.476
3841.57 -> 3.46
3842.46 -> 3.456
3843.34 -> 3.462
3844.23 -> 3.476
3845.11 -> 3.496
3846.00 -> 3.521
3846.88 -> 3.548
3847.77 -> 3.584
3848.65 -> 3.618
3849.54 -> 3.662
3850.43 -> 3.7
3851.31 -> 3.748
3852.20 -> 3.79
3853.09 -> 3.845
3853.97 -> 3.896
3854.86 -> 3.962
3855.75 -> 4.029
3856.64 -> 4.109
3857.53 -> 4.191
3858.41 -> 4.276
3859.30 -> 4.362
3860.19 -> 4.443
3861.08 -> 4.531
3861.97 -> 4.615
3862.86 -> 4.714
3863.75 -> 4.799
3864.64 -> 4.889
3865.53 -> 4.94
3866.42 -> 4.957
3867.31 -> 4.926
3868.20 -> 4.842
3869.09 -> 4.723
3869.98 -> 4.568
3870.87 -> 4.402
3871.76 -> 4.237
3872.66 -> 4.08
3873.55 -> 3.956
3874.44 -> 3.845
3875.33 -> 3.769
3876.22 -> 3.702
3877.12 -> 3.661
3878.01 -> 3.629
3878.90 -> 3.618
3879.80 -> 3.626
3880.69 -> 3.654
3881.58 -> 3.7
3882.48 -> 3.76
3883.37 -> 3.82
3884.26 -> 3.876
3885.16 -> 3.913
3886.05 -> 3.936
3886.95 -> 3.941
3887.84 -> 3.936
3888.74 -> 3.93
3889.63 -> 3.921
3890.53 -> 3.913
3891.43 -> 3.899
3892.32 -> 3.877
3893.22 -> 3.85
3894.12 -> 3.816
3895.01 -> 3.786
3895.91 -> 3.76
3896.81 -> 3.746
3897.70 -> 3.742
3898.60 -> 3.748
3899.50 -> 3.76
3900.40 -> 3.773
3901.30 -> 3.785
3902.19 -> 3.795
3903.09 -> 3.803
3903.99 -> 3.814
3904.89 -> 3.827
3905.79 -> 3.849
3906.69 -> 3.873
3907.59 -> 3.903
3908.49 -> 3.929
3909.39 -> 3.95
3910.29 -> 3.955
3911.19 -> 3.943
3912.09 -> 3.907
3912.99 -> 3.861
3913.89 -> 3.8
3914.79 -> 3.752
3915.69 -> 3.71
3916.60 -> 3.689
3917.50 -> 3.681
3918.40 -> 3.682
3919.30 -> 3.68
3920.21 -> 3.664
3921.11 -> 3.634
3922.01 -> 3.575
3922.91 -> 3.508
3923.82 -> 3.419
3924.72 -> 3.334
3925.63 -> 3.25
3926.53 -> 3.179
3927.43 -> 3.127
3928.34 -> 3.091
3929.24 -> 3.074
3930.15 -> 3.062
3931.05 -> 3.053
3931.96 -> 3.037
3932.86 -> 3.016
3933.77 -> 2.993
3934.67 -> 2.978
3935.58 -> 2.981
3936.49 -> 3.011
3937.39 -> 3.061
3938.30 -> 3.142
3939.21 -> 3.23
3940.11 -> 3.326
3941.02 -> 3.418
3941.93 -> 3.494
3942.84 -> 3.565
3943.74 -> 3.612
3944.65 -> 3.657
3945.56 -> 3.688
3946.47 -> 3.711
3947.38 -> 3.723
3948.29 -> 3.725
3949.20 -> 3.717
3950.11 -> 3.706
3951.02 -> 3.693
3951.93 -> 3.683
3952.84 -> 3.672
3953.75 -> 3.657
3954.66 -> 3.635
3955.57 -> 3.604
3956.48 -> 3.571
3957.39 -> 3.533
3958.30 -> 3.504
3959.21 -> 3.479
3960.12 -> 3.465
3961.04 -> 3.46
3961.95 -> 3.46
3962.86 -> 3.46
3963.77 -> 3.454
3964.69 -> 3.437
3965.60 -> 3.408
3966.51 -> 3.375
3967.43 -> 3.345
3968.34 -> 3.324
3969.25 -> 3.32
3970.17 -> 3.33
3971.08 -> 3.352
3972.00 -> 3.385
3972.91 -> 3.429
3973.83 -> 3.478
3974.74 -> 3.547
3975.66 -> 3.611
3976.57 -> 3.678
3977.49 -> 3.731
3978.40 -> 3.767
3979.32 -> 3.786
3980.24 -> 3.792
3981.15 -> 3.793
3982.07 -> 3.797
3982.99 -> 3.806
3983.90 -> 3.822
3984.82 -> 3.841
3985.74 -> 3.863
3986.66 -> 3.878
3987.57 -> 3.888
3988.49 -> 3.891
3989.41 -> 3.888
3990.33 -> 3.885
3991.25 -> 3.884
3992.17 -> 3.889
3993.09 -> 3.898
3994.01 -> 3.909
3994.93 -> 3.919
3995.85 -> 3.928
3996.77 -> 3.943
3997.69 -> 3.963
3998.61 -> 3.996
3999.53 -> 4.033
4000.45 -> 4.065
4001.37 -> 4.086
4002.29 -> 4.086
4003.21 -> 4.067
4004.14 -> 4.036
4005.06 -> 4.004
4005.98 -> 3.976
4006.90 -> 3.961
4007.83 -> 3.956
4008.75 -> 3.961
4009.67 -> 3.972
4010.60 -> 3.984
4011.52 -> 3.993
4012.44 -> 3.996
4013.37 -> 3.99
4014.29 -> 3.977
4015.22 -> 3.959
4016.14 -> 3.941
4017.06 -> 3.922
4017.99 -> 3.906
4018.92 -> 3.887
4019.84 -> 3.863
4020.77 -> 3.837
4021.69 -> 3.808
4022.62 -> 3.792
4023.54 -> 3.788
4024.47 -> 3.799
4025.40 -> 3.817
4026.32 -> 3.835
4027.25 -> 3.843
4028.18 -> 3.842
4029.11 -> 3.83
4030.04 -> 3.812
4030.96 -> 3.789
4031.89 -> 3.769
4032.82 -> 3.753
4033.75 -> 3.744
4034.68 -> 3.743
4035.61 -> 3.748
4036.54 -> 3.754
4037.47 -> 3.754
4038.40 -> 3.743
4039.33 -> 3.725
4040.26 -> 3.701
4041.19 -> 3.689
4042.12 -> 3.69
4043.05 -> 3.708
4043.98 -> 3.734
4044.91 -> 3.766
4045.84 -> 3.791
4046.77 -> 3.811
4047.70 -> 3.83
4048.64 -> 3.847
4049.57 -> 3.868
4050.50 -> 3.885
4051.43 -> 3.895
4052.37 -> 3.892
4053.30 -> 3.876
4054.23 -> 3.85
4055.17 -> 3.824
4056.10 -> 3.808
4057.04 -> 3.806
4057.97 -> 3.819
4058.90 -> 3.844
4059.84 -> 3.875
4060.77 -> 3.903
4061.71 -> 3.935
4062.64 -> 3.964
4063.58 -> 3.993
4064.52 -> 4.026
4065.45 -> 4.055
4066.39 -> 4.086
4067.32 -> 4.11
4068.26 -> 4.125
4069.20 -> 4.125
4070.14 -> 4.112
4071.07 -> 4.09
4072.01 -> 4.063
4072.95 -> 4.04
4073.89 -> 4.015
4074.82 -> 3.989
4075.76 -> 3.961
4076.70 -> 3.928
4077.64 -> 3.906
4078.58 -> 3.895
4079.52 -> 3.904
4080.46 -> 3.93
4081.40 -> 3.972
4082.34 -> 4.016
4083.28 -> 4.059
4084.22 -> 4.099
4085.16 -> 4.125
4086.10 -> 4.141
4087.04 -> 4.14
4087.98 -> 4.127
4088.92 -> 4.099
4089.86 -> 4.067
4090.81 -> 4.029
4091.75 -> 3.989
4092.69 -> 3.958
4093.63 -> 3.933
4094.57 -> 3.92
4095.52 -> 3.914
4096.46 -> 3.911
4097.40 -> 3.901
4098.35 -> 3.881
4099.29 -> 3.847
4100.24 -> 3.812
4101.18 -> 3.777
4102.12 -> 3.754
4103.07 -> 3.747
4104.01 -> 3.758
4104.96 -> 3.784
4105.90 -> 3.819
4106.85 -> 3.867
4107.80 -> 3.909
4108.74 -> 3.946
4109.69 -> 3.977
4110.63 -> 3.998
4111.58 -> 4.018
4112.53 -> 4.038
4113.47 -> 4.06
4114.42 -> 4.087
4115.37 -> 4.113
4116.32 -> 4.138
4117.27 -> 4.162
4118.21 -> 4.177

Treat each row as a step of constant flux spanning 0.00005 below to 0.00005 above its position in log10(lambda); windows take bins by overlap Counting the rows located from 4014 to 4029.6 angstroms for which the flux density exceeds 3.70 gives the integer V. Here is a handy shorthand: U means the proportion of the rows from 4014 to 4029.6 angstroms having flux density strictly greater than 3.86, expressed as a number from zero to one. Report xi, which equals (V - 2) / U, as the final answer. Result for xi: 36.4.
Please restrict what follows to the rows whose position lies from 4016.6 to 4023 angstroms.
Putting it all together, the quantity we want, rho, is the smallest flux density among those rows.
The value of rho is 3.792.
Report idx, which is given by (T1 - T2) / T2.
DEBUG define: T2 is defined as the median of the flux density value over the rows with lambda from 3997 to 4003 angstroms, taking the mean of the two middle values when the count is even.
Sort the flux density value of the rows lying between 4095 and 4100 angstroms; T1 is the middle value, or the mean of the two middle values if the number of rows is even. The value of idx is -0.04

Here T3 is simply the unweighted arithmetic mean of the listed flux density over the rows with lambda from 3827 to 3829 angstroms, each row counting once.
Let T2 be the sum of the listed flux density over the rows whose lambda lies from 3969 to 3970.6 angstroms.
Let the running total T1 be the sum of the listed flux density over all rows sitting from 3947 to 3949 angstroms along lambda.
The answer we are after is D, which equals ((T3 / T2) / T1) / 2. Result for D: 0.0358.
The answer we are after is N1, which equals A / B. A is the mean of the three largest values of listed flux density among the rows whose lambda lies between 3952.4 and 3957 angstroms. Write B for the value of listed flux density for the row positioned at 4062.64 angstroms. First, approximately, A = 3.65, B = 3.964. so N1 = 0.92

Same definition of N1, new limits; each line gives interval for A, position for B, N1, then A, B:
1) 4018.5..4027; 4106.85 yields 1.00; 3.86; 3.867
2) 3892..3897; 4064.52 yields 0.96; 3.85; 4.026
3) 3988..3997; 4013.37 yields 0.98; 3.93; 3.99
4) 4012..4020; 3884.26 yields 1.03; 3.99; 3.876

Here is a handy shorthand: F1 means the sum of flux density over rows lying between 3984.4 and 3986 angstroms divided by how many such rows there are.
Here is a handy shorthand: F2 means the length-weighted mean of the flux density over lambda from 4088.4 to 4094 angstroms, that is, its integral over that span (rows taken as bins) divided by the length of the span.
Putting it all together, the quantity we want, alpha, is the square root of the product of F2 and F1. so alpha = 3.93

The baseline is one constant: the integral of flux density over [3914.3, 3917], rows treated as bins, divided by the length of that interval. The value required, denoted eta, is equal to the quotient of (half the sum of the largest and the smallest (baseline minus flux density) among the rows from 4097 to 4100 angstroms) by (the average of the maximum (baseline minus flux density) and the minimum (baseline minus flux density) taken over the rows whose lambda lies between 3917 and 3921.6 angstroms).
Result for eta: -3.1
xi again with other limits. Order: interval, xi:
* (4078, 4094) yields 15.0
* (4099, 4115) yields 28.3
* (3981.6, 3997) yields 19.6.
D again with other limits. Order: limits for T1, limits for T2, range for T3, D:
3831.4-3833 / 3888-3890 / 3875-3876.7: 0.0346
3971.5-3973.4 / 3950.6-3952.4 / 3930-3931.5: 0.0304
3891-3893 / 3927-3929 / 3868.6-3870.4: 0.0480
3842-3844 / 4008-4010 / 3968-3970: 0.0303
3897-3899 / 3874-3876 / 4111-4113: 0.0353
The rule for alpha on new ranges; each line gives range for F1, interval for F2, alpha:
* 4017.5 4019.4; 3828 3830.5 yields 3.70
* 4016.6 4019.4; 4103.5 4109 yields 3.87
